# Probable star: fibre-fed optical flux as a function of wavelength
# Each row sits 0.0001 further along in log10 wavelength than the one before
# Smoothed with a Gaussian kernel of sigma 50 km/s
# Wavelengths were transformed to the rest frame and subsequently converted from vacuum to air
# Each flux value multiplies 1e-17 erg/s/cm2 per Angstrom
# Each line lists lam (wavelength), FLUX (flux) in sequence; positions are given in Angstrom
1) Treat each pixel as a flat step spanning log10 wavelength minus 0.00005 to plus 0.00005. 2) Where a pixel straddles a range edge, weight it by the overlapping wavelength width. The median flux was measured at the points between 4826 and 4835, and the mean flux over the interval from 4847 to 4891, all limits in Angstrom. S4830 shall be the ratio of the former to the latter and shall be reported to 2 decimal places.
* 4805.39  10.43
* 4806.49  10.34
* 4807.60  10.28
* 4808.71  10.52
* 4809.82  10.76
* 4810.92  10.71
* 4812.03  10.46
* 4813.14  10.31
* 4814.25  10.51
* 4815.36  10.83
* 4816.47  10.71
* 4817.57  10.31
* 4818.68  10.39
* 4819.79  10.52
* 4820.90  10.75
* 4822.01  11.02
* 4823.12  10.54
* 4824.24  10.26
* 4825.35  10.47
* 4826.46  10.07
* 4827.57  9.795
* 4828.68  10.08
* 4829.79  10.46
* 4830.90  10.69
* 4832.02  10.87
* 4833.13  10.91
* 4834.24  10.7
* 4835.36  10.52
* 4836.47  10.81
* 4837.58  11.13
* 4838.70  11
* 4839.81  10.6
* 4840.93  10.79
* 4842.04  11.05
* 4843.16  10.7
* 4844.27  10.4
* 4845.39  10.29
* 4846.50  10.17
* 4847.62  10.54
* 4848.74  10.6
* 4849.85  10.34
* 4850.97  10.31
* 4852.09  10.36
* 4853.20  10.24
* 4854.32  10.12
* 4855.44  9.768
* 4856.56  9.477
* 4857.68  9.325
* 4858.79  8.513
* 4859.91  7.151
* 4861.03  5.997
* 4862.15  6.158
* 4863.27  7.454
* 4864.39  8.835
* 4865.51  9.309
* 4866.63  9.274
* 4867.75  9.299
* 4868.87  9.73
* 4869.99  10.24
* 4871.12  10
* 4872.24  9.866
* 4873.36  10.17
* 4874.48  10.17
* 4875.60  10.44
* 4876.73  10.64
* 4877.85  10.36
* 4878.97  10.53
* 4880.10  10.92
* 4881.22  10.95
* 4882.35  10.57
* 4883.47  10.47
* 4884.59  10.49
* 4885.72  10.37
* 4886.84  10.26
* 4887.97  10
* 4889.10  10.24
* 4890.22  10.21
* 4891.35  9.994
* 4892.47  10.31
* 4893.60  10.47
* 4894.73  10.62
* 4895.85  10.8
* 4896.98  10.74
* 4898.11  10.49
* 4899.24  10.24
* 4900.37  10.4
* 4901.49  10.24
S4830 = 1.09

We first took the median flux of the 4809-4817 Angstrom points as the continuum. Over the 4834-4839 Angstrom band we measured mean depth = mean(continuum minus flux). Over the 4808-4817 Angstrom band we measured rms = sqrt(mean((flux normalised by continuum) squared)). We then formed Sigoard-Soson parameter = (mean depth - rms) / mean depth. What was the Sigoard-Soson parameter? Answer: 9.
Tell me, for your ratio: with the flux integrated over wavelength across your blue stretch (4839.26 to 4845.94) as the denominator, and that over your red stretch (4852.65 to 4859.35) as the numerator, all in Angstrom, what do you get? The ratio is 0.90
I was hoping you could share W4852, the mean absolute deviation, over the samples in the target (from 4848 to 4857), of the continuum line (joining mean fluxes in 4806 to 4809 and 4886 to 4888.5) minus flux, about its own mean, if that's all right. 0.27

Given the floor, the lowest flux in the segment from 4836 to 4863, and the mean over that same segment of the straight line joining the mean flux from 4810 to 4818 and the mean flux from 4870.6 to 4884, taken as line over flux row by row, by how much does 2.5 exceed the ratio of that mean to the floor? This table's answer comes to 2.32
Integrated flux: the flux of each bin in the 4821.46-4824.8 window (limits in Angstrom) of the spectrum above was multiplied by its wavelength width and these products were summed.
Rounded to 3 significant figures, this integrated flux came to 35.3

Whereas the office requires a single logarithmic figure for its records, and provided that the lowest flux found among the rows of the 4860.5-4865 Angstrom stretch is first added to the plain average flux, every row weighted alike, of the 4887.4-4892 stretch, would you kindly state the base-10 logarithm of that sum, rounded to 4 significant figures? 1.207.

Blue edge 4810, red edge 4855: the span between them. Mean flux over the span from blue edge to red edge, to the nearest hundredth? 10.53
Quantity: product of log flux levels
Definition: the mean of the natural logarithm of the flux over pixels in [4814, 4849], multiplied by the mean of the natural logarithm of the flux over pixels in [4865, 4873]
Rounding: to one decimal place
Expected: 5.4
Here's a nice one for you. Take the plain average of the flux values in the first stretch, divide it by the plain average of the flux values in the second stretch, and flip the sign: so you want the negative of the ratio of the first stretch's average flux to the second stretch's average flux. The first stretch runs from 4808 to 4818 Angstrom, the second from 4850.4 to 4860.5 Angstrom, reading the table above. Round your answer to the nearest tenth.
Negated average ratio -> -1.1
